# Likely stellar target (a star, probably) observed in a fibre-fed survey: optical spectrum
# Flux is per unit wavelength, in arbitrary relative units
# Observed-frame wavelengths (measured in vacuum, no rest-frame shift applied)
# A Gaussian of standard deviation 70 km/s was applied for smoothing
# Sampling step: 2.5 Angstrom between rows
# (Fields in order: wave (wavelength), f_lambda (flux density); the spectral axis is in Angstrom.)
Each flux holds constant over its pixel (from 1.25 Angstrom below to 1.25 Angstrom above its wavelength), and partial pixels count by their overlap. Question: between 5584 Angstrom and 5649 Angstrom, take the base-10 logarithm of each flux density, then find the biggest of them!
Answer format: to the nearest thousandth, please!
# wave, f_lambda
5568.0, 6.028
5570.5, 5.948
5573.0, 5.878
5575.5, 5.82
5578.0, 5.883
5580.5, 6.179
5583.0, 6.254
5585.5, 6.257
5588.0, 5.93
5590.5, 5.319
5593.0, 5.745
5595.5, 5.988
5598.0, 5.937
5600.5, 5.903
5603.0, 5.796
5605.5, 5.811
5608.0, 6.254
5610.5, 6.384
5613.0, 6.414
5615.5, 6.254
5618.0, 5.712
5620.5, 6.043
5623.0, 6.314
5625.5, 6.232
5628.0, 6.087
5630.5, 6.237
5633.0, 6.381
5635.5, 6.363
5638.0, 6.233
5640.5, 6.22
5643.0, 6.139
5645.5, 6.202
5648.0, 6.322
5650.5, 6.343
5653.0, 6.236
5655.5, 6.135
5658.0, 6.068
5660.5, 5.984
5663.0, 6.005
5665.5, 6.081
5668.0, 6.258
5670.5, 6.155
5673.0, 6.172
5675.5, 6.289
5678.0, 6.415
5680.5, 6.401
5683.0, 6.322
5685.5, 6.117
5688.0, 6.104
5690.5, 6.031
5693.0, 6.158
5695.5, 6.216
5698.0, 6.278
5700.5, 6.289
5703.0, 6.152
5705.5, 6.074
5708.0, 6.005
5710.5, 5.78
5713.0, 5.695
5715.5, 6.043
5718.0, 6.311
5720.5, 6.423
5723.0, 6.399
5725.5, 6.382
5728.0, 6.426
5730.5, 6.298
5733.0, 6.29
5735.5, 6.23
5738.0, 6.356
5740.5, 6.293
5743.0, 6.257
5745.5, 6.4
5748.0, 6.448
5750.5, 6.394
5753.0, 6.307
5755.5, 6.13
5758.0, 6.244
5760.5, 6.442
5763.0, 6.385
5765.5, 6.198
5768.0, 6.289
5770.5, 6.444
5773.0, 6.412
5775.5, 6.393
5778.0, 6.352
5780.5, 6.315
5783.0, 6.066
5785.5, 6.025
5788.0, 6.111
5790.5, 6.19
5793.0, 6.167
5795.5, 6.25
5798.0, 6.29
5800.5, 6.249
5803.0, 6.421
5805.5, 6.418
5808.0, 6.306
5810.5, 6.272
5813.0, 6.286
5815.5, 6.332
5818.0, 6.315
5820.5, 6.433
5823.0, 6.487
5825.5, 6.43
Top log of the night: 0.807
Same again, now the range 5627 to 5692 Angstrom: 0.807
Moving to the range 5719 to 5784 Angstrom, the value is 0.809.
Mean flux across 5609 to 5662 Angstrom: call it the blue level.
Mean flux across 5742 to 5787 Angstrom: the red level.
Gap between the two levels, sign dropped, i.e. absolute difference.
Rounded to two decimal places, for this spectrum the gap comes 0.10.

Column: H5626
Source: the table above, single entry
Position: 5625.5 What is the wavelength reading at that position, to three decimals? 6.232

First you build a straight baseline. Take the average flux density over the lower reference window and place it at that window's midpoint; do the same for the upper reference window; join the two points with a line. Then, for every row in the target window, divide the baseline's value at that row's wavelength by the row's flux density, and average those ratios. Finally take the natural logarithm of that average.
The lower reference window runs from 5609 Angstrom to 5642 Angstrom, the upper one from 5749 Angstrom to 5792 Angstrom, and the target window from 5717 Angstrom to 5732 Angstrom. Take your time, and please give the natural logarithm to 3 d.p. -0.018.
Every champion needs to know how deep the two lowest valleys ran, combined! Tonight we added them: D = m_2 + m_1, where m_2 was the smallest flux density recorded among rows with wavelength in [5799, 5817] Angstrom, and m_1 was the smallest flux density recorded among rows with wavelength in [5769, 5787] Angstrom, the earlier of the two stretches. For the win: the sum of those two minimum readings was 12.3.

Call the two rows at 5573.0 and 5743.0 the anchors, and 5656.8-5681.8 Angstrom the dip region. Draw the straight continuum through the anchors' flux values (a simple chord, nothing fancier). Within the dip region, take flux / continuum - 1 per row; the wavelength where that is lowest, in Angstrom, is 5660.5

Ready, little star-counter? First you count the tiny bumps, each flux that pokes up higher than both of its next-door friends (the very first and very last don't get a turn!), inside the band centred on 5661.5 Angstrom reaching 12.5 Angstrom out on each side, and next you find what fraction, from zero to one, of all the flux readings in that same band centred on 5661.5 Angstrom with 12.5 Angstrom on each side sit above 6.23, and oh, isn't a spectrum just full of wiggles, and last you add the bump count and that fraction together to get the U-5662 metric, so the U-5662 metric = 1.3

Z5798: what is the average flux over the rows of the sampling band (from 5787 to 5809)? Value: 6.27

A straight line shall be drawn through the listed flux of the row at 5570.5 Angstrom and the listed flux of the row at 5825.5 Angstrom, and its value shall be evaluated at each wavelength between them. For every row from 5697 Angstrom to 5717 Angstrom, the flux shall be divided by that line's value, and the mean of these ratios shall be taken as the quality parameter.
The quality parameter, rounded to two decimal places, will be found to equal 0.97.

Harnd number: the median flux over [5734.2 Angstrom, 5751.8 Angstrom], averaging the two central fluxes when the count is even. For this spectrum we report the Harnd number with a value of 6.36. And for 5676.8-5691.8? 6.22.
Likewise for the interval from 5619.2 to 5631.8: 6.23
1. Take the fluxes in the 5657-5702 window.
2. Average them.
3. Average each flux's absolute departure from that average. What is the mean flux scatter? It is 0.11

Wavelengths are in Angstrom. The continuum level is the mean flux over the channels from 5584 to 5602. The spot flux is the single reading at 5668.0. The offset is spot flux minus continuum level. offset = 0.39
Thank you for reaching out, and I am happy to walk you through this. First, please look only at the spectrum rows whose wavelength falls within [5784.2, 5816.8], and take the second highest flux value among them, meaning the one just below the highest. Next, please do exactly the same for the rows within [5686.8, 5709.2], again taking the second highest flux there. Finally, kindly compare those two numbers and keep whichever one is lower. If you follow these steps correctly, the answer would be 6.28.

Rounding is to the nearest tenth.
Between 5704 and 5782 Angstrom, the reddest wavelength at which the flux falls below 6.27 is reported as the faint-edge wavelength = 5765.5 Angstrom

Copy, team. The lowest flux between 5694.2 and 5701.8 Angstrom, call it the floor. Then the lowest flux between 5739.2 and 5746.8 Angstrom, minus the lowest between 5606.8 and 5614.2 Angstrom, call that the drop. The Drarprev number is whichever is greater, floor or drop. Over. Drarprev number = 6.22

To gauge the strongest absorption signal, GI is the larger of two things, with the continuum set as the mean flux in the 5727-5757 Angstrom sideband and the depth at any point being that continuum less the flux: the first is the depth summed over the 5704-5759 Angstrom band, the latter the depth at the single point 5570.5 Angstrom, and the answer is 1.8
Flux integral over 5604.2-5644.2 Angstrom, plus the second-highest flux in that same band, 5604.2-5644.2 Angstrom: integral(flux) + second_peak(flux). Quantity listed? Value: 254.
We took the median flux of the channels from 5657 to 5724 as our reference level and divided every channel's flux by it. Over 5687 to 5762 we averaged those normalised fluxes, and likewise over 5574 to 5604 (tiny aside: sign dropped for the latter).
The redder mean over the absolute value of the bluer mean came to 1.05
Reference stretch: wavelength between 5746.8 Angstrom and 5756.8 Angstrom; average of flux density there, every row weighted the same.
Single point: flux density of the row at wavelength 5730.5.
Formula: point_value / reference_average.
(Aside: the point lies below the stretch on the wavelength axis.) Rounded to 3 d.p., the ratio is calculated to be 0.997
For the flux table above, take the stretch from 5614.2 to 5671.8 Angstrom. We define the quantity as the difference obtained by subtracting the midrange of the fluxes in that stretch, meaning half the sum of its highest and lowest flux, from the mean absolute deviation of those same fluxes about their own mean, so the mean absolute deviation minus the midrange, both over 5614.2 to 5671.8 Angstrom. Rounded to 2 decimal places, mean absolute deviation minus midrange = -5.93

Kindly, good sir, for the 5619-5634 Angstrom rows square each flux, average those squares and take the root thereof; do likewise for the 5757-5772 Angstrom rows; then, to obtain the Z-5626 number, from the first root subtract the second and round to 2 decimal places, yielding -0.12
